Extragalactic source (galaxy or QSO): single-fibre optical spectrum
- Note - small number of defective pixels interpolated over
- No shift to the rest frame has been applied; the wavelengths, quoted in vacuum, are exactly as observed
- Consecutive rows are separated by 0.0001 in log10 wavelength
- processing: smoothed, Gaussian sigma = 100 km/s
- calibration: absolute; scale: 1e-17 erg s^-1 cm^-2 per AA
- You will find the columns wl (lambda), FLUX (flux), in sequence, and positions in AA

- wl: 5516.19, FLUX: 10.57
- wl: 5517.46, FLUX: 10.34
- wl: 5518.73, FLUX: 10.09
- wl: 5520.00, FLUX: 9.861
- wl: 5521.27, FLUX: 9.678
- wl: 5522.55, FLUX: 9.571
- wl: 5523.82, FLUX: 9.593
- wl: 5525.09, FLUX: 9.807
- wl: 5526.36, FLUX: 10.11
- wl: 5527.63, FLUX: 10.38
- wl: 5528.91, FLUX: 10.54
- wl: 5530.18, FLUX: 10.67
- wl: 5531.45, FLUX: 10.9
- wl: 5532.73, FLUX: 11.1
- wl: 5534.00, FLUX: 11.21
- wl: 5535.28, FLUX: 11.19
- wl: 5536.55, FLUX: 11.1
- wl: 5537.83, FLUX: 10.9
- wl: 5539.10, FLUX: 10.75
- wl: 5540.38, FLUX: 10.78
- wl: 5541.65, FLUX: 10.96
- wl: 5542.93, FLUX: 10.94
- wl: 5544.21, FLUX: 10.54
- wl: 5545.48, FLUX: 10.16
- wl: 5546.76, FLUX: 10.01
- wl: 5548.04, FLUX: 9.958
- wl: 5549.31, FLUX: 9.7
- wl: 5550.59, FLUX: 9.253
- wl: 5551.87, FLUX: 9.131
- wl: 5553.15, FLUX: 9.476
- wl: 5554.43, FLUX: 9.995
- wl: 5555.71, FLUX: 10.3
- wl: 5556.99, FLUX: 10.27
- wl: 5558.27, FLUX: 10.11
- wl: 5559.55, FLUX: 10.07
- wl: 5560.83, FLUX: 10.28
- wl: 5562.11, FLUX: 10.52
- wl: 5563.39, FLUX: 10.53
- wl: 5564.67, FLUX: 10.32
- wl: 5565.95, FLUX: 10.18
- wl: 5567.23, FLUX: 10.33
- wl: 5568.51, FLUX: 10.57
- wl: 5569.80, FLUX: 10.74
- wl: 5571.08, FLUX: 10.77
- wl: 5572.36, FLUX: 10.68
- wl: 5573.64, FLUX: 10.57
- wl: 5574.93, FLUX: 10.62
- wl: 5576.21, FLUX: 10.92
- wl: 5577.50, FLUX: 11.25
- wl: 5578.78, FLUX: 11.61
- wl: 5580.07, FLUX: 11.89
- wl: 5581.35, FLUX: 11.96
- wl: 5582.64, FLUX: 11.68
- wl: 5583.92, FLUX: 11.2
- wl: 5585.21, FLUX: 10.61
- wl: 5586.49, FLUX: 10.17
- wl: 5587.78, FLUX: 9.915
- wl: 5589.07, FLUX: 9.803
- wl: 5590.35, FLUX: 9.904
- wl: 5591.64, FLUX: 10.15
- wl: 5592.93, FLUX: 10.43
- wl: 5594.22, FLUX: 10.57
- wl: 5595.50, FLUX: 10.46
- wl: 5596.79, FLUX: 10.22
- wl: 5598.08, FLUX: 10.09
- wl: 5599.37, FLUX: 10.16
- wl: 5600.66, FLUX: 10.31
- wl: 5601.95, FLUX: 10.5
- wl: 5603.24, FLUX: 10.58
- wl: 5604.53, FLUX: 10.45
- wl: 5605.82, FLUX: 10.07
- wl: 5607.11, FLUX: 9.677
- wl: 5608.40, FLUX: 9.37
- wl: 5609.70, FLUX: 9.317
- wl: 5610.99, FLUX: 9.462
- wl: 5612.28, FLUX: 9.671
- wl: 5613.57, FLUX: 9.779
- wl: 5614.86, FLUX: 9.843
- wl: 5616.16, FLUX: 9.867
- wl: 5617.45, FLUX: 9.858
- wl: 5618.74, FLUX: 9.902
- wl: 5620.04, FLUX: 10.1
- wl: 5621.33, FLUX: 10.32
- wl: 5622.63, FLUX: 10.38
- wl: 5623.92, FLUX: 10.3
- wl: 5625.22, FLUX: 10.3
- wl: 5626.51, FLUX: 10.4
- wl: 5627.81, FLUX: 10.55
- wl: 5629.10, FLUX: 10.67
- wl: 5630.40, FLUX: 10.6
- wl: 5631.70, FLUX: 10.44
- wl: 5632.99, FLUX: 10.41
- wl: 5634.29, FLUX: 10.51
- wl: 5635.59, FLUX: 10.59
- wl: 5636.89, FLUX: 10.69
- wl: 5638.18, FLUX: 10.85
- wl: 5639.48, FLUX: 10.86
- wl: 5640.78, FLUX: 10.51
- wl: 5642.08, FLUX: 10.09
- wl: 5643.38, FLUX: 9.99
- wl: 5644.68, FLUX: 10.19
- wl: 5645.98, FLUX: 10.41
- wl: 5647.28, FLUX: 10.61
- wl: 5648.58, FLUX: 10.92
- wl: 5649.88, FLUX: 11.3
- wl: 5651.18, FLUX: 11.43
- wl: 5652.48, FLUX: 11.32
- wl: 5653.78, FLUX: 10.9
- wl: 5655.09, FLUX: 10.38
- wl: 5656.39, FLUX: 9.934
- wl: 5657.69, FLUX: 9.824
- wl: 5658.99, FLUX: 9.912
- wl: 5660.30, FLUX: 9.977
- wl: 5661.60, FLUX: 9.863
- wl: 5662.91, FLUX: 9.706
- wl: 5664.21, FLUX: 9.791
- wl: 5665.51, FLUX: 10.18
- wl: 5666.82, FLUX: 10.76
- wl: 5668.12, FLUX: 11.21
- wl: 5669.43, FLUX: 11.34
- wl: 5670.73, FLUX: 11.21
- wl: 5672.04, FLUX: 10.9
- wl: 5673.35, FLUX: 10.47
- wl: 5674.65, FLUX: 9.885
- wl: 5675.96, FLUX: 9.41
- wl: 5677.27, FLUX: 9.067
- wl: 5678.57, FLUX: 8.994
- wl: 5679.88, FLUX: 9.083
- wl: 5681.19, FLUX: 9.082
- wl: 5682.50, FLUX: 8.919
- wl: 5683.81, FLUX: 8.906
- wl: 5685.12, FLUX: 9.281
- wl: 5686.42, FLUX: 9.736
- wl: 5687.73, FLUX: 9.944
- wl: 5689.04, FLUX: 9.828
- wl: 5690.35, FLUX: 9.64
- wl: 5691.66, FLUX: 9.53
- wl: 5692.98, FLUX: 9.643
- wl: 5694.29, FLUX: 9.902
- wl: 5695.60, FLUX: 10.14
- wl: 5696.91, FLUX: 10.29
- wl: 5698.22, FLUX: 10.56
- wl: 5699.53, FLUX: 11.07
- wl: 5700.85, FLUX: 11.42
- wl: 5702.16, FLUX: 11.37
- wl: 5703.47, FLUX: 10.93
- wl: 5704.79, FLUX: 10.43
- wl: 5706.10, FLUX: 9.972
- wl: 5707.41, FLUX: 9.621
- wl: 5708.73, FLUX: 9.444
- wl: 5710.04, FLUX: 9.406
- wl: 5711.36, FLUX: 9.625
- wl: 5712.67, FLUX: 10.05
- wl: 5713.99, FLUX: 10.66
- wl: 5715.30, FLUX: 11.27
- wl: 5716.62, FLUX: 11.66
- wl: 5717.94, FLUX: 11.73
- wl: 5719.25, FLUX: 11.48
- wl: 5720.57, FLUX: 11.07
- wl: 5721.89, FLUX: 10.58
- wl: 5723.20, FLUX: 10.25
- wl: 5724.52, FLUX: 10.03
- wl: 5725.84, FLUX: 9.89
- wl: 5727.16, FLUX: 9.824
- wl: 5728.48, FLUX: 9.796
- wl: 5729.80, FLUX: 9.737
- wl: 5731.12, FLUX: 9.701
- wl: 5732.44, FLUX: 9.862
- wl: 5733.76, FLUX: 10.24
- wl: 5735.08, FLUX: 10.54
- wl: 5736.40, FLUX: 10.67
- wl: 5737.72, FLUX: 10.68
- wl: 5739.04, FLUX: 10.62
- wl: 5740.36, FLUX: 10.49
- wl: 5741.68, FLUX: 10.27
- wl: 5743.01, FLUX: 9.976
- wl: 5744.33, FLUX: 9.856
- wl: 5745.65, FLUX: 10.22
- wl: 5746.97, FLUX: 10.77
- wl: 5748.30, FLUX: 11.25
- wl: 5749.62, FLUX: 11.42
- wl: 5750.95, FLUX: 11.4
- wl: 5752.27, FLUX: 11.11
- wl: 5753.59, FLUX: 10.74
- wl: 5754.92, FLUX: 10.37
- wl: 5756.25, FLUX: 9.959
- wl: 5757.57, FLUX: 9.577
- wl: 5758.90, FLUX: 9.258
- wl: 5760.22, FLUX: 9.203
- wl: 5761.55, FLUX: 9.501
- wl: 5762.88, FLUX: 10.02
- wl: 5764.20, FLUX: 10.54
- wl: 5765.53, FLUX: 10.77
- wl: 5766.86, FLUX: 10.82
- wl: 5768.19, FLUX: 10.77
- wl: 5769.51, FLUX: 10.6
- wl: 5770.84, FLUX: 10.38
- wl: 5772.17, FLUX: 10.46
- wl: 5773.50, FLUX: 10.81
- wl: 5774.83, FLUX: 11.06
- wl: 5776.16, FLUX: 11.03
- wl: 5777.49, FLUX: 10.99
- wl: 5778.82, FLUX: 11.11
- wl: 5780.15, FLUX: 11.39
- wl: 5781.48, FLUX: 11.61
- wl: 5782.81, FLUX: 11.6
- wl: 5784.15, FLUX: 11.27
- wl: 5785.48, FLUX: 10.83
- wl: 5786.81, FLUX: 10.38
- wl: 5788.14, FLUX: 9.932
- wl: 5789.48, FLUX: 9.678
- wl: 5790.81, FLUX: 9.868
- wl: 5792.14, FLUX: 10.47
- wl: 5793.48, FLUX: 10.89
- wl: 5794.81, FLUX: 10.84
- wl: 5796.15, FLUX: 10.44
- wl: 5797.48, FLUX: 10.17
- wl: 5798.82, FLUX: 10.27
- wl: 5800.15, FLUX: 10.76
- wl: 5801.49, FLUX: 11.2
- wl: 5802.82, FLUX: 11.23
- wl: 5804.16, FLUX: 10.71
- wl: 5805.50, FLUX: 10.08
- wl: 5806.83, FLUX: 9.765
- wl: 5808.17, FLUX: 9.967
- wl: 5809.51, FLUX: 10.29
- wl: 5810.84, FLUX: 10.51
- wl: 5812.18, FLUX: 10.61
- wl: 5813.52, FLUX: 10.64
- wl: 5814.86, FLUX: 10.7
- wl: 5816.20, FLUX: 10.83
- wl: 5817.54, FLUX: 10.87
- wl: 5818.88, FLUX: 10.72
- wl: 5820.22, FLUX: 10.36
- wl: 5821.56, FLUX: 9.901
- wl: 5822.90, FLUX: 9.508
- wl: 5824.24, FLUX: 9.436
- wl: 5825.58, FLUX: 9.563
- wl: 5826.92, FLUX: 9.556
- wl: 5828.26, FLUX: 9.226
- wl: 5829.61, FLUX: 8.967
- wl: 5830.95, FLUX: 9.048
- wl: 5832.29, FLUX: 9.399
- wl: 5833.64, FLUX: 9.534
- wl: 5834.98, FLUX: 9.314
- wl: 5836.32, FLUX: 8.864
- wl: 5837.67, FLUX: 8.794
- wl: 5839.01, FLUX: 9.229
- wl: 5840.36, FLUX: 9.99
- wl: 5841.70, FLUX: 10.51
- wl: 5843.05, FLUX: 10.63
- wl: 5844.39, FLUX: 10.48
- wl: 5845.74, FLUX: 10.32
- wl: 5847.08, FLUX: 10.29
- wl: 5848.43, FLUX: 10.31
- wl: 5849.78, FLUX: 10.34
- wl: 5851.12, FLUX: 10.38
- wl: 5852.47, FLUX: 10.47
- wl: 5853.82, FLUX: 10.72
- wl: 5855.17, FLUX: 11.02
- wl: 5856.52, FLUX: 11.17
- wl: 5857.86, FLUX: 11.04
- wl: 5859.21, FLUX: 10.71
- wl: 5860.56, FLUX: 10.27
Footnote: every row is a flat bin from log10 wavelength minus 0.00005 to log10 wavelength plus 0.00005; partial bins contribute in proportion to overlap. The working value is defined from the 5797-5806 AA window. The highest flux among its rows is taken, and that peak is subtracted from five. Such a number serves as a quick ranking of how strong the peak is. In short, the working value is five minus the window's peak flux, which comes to -6.2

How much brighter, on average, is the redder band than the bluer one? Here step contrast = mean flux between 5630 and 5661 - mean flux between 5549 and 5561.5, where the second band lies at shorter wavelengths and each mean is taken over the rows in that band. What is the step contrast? 0.67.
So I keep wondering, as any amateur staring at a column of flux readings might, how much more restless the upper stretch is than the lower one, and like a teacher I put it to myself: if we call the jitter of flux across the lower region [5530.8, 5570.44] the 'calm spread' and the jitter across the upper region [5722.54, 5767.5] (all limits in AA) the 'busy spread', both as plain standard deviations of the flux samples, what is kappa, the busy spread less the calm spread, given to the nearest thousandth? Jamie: 0.031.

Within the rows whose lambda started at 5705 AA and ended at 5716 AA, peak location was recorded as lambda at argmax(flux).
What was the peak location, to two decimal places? 5715.30 AA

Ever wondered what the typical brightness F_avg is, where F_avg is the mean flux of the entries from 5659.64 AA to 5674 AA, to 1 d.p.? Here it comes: 10.5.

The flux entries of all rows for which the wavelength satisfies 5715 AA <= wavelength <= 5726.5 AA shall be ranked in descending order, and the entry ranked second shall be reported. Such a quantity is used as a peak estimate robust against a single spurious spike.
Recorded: 11.66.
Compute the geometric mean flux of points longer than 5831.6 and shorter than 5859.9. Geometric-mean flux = 10.1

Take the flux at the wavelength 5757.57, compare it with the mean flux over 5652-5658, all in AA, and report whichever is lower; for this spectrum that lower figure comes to 9.6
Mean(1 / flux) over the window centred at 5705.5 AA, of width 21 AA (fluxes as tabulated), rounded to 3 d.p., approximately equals 0.097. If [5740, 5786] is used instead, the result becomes 0.095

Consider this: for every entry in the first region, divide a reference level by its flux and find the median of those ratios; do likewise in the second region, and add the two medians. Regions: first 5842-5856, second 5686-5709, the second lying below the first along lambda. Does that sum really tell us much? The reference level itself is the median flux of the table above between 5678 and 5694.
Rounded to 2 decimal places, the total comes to 1.85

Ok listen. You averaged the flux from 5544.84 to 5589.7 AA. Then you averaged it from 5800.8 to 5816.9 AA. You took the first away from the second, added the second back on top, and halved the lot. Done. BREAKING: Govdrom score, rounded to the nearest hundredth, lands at 5.32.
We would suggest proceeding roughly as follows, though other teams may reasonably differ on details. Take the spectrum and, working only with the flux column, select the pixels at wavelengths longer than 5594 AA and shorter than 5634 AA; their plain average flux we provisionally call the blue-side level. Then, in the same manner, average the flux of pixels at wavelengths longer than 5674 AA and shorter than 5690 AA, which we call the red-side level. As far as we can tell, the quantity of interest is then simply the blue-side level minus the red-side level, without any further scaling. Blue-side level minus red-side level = 0.8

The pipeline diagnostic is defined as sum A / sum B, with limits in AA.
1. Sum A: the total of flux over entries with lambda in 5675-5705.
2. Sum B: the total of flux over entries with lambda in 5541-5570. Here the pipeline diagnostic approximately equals 0.97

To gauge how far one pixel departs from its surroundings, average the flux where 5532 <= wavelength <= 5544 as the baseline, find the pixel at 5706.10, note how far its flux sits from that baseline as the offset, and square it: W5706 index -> 1.0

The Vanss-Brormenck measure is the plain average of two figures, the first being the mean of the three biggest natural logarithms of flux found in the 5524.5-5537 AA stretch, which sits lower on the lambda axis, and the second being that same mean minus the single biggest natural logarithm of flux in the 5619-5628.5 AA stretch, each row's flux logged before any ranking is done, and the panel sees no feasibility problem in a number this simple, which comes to 1.23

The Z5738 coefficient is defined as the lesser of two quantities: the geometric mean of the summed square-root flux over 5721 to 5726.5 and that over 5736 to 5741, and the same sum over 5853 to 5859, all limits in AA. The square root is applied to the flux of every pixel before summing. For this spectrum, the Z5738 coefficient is 12.9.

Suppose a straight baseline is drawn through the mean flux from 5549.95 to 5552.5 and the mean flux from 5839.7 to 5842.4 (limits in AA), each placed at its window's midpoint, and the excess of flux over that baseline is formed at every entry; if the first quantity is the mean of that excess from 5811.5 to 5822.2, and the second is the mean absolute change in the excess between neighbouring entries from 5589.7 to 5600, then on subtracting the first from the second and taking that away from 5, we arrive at 5.24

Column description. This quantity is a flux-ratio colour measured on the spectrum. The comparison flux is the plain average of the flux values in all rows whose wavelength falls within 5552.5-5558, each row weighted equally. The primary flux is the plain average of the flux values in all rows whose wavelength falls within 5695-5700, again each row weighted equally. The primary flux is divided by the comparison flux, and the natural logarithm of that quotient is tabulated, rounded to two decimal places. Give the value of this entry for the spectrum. 0.05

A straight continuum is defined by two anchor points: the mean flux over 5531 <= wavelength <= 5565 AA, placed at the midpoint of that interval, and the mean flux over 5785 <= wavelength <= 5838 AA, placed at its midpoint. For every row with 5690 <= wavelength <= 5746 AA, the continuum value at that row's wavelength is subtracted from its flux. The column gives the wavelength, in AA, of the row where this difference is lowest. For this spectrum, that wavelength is 5710.04 AA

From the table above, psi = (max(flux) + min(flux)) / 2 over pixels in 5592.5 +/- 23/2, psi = 10.9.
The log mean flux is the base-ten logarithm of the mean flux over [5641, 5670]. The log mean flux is 1.019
